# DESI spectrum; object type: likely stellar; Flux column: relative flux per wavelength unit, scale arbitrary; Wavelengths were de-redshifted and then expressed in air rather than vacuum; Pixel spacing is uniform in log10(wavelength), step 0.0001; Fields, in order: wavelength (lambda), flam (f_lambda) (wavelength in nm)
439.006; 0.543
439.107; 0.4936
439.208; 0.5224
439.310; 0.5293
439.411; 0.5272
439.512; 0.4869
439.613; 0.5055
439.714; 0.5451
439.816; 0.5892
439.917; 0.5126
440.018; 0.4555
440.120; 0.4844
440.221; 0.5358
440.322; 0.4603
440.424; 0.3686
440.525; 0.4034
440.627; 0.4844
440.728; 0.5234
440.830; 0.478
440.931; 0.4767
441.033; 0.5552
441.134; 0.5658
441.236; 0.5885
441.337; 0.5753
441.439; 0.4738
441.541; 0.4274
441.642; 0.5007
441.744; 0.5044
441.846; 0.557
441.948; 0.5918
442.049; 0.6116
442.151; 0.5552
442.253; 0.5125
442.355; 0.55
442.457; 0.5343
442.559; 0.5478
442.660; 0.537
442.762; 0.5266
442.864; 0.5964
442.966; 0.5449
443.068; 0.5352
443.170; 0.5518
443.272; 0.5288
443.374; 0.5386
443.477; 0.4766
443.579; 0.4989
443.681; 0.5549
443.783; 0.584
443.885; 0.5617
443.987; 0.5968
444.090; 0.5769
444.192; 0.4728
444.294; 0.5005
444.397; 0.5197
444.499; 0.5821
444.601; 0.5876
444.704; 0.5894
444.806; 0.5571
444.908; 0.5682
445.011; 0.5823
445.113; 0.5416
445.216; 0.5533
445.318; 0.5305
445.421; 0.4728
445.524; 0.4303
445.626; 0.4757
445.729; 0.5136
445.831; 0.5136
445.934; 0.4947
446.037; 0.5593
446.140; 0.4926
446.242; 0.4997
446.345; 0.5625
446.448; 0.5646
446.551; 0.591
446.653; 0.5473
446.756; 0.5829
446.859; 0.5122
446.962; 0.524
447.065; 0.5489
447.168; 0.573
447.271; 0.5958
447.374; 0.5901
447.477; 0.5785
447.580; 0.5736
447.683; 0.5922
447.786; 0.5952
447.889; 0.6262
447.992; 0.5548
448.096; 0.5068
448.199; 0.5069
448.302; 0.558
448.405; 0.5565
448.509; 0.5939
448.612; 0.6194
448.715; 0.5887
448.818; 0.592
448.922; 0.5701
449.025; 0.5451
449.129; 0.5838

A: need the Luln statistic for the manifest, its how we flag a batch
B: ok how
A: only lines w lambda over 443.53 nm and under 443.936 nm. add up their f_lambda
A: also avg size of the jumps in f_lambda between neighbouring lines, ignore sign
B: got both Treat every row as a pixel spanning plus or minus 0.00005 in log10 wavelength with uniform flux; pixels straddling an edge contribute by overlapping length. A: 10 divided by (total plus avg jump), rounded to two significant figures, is 4.5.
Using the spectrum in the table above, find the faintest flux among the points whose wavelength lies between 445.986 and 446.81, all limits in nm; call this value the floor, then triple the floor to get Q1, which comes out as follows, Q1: 1.48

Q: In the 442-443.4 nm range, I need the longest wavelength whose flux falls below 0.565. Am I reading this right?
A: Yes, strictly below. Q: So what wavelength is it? 443.374 nm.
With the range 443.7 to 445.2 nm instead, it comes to 445.113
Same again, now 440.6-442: 441.846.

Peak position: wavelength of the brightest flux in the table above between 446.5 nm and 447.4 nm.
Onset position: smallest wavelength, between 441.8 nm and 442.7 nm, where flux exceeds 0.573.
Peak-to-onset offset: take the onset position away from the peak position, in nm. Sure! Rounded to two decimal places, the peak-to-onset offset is 5.32 nm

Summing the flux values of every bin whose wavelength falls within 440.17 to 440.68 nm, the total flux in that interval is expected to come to 2.25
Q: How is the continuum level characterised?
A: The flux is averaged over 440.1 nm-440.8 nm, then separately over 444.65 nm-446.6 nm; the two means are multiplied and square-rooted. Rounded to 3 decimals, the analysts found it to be 0.497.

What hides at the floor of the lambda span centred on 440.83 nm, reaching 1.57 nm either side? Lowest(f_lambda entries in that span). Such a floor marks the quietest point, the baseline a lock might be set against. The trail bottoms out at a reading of 0.3686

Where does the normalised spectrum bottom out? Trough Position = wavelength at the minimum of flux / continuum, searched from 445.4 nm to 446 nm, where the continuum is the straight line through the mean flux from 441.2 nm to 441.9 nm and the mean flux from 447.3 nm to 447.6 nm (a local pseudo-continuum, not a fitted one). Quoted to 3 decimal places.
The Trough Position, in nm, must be 445.524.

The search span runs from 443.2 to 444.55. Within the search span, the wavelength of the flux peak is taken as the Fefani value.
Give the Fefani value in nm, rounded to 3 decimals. 443.987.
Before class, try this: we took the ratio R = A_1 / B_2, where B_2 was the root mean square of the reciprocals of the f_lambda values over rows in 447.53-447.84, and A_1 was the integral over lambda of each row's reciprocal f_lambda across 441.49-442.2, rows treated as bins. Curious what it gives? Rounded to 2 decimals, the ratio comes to 0.79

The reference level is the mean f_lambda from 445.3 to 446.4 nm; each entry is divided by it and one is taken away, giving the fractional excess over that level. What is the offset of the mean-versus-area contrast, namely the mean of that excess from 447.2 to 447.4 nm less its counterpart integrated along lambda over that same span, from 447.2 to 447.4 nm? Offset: 0.140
